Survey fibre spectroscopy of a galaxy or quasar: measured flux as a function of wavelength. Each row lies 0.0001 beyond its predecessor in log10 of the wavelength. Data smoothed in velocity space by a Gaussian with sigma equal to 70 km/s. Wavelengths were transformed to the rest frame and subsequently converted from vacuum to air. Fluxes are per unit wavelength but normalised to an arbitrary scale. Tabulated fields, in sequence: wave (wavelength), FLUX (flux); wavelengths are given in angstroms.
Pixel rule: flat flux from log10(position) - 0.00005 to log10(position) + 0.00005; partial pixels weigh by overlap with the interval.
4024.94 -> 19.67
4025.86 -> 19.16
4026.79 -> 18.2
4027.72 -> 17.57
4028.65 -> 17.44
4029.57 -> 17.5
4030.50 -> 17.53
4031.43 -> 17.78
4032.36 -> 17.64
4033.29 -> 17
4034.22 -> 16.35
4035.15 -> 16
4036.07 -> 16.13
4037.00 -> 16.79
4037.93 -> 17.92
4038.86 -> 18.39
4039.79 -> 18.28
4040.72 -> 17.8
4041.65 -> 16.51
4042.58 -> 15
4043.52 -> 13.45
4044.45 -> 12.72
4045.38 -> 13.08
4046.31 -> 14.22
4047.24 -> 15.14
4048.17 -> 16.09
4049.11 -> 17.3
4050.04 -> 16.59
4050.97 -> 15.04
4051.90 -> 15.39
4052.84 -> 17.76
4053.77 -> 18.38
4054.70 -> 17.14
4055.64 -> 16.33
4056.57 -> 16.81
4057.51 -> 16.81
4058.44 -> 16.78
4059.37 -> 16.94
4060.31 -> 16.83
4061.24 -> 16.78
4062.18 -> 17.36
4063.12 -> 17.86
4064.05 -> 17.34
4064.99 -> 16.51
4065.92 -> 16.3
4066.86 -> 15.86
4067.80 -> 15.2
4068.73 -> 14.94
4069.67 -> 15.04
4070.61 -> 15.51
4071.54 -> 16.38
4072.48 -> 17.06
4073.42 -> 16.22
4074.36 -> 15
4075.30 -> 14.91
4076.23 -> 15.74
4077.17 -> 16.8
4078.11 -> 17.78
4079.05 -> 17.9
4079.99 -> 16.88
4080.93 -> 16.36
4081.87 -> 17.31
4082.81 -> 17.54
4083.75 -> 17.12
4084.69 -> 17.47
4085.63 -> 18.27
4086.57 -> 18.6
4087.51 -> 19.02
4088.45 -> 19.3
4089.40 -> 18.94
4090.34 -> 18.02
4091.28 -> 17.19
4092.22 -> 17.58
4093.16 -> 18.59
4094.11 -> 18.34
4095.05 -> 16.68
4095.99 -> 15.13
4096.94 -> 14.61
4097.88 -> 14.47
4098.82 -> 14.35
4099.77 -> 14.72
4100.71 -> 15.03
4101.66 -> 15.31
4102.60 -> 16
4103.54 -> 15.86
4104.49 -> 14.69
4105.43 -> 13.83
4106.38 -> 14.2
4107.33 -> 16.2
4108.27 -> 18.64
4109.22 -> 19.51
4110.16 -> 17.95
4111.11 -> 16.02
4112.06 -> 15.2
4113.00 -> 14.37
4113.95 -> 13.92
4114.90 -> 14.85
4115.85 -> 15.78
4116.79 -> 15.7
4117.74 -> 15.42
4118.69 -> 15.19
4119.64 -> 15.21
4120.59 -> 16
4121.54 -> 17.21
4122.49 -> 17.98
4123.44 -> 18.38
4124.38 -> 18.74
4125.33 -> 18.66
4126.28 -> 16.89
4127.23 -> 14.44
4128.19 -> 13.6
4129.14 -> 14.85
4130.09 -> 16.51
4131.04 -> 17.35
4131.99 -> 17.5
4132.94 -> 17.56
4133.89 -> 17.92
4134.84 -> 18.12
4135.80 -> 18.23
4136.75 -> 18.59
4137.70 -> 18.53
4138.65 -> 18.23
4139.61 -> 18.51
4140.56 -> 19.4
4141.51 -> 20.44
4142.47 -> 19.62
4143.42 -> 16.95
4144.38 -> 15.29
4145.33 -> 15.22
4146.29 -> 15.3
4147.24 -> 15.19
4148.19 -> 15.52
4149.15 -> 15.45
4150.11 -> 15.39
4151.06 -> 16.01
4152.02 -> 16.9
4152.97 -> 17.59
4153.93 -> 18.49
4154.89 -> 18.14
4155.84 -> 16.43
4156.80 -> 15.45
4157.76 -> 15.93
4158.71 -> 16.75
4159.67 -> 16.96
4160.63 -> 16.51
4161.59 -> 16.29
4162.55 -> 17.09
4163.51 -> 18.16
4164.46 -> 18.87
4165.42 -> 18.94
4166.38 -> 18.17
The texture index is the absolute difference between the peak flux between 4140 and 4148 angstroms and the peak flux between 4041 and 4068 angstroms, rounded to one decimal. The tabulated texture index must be 2.1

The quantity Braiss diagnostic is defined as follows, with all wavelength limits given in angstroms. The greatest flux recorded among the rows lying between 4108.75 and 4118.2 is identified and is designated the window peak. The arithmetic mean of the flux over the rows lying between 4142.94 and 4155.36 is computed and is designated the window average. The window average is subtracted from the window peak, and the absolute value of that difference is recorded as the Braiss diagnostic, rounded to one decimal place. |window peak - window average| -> 3.2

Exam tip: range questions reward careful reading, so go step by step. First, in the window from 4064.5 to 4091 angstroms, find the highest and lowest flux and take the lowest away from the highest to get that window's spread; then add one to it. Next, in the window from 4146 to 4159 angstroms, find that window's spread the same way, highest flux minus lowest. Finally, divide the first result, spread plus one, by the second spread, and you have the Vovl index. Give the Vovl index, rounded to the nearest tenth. 1.6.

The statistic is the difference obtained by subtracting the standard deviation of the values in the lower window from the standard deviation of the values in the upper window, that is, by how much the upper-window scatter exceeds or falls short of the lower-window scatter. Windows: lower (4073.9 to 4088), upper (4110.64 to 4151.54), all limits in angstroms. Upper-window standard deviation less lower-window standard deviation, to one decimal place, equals 0.5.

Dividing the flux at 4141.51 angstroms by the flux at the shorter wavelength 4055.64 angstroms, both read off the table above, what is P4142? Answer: 1.25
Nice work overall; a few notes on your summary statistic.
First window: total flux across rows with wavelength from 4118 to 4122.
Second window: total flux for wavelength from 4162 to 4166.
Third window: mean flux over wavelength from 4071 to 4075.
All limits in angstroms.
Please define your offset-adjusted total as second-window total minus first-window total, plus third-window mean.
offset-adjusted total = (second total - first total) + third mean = 26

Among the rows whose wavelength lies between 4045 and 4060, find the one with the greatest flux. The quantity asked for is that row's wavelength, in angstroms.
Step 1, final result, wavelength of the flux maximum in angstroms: 4053.77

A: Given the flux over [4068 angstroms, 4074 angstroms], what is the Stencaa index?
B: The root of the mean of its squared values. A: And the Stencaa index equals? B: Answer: 15.9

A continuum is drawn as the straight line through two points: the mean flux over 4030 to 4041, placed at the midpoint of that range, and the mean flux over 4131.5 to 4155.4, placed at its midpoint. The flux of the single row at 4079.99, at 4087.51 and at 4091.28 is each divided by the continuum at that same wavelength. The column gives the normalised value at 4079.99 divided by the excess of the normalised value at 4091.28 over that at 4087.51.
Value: -9.2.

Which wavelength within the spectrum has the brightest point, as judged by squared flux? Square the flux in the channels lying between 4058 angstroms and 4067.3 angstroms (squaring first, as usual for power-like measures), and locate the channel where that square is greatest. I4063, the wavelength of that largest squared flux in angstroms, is 4063.12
